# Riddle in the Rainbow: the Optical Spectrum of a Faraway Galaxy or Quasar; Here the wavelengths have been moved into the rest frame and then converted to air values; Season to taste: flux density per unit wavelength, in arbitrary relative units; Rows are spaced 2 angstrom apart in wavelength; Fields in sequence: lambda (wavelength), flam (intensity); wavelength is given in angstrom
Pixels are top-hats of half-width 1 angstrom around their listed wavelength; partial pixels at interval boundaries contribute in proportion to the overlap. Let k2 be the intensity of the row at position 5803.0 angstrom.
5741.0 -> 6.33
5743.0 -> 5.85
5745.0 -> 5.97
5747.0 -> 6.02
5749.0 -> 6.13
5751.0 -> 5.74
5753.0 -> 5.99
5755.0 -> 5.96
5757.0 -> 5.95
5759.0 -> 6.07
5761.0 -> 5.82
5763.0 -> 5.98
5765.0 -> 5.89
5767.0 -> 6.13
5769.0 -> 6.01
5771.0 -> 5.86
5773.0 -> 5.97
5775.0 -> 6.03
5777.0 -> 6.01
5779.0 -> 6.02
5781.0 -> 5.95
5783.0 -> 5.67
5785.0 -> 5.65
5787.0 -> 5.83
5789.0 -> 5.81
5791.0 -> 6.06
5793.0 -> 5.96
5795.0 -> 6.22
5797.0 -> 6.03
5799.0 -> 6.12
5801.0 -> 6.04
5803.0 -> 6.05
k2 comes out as 6.05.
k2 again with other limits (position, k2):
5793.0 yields 5.96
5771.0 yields 5.86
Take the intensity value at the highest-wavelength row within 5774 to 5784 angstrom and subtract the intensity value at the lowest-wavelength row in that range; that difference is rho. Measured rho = -0.36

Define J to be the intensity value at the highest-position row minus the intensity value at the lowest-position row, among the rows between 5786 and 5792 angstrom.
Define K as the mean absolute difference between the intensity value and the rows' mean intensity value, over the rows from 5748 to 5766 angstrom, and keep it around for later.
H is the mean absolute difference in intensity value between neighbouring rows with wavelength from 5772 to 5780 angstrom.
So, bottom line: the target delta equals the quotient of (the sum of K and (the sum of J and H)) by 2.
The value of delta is 0.17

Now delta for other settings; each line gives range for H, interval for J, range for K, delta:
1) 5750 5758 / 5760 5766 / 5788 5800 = 0.13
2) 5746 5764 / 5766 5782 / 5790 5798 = 0.03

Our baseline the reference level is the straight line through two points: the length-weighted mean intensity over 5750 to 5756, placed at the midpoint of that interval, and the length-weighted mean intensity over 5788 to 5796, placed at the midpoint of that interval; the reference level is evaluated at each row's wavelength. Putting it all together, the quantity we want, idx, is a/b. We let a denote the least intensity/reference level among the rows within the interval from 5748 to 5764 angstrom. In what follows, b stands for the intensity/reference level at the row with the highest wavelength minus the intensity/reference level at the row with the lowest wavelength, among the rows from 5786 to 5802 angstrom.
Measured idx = 35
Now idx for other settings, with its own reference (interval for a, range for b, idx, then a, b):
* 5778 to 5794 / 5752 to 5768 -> 57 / 0.943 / 0.02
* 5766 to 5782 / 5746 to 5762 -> -24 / 0.985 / -0.04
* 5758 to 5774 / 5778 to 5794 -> -58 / 0.983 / -0.02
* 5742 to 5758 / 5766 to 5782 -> -26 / 0.974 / -0.04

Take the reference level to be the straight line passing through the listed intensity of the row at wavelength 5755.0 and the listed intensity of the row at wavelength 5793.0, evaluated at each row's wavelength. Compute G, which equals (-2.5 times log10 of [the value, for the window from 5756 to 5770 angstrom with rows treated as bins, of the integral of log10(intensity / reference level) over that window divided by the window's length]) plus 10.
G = 17.2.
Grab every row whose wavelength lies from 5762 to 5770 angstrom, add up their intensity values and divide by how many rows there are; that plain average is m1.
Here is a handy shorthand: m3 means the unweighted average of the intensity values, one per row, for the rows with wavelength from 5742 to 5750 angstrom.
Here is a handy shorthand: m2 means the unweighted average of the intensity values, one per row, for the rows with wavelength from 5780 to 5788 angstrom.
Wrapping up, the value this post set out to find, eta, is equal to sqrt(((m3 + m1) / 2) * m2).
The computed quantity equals 5.89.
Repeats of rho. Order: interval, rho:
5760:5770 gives 0.19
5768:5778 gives 0.00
